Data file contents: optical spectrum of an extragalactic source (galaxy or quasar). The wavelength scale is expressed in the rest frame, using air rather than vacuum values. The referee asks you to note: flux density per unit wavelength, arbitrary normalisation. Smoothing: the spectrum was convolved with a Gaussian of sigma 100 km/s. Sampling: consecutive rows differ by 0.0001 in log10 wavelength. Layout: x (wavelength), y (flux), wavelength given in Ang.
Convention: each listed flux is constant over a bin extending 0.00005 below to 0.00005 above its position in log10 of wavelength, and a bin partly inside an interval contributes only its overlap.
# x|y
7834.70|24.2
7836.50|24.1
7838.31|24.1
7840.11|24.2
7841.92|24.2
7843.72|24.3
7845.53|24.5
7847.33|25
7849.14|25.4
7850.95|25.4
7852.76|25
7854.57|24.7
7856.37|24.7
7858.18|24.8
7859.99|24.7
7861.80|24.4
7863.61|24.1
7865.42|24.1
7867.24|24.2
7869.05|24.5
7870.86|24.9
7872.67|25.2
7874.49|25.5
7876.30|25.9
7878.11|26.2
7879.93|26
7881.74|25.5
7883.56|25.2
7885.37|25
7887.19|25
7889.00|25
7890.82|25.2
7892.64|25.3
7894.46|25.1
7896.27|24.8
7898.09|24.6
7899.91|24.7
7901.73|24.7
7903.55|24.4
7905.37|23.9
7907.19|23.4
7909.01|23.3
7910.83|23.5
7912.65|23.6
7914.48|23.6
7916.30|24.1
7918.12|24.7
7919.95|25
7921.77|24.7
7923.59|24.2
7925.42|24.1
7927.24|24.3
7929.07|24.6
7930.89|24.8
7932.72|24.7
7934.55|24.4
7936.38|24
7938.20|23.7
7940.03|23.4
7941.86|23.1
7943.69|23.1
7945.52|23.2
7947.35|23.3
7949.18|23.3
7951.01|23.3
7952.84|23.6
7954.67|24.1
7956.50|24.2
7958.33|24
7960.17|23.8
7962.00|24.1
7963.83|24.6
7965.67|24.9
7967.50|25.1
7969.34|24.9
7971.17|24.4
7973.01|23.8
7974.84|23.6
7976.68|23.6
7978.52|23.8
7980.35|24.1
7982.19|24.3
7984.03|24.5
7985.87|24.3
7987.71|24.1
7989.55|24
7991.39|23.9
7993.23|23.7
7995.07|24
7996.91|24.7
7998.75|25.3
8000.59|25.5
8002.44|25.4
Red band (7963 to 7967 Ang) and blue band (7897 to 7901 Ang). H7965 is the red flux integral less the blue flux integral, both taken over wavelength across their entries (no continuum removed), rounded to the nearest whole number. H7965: 1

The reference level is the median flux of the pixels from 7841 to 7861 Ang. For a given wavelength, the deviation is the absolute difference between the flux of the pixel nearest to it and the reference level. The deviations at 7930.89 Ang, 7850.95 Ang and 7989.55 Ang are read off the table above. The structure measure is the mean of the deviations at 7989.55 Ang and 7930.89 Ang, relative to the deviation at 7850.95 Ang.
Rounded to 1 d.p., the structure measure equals 0.6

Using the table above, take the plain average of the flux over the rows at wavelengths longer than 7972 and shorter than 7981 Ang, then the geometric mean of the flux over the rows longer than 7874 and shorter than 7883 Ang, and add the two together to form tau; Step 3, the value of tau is 49.6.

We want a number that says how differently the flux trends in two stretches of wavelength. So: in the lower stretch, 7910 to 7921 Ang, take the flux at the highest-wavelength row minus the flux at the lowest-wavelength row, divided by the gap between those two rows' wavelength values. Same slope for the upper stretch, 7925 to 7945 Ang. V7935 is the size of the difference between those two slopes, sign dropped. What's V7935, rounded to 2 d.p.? 0.22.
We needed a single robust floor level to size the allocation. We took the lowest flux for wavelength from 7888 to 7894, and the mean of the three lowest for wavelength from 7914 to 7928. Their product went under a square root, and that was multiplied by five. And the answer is 122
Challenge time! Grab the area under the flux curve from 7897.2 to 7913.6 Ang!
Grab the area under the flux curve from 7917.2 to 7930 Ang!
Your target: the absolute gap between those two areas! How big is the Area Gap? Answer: 80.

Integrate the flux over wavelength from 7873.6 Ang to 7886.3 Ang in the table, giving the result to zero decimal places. 325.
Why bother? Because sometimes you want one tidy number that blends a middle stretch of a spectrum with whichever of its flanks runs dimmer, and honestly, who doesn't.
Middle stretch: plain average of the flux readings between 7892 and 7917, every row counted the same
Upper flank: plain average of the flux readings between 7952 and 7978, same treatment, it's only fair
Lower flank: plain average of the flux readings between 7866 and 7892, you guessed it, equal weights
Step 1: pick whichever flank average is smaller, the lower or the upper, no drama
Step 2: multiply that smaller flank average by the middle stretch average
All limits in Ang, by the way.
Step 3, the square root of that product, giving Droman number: 24.2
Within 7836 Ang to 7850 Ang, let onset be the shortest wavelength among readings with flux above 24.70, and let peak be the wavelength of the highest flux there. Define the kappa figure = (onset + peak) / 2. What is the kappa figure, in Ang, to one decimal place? 7848.2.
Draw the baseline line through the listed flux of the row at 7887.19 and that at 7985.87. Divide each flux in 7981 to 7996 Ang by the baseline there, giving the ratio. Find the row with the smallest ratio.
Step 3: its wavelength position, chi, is 7993.23 Ang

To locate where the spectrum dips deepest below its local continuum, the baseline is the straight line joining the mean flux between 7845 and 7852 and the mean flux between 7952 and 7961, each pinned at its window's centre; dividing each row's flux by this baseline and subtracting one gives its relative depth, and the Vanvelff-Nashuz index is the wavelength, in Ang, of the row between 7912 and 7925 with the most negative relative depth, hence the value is 7912.65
